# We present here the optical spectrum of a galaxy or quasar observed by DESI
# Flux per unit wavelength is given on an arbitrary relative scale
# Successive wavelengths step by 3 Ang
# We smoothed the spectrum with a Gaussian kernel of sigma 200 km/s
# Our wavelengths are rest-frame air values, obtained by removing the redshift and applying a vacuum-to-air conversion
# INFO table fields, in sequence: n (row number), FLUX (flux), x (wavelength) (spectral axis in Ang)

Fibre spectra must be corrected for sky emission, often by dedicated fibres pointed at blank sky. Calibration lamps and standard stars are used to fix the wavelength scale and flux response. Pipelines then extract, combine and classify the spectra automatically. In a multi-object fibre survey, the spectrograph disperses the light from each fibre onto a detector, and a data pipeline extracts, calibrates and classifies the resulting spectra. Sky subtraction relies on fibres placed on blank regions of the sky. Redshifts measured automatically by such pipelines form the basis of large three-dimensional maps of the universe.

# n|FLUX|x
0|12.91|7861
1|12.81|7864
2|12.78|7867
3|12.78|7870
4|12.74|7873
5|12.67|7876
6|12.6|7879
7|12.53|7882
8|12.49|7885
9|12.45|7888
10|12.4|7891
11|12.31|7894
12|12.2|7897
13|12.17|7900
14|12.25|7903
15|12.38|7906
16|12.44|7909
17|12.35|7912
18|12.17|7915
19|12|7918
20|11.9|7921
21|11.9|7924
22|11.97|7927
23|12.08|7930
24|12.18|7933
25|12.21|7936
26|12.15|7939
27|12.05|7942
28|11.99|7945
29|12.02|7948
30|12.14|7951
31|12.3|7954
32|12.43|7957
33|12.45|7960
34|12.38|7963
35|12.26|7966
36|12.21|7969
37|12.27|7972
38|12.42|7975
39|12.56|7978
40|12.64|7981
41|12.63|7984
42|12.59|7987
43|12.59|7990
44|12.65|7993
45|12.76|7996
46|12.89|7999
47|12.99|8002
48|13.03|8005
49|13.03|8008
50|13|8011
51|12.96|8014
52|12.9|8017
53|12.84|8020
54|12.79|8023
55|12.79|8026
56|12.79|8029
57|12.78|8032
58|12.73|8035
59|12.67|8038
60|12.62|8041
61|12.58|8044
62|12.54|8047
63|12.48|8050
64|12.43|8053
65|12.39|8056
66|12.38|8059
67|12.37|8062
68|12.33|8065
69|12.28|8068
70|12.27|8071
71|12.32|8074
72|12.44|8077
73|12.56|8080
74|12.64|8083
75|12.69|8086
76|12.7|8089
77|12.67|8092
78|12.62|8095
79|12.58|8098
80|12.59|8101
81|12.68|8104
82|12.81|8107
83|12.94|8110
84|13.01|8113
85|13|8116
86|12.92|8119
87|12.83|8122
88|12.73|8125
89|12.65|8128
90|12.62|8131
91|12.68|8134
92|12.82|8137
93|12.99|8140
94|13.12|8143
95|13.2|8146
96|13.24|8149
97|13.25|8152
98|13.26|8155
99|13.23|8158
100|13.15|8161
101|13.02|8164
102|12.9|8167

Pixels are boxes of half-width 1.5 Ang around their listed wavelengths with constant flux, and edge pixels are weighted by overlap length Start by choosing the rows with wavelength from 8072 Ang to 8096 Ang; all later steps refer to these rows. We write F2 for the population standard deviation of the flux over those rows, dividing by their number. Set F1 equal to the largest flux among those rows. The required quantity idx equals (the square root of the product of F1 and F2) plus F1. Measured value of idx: 14.0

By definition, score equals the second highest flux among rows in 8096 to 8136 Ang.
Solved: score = 13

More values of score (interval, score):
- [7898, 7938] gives 12.38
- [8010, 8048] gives 12.96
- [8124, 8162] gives 13.25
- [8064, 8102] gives 12.69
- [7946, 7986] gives 12.63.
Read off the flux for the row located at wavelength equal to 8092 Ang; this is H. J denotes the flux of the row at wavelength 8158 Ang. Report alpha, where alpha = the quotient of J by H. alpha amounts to 1.04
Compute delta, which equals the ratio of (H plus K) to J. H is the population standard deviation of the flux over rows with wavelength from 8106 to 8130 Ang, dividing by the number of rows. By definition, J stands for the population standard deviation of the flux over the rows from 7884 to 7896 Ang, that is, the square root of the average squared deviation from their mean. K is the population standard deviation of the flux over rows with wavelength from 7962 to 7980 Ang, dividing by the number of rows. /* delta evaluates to 3.6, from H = 0.121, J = 0.067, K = 0.118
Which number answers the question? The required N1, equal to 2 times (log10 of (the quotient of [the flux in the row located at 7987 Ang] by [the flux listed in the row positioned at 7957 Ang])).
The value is 0.011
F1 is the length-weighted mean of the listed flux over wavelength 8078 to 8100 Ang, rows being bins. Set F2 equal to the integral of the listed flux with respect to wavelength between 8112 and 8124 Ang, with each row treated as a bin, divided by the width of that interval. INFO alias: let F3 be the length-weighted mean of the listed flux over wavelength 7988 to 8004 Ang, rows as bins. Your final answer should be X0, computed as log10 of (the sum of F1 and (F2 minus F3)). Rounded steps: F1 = 12.63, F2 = 12.9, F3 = 12.8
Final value 1.11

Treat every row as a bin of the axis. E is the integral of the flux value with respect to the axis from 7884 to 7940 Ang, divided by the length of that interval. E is 12.2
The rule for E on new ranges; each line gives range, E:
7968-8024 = 12.7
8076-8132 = 12.7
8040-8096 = 12.5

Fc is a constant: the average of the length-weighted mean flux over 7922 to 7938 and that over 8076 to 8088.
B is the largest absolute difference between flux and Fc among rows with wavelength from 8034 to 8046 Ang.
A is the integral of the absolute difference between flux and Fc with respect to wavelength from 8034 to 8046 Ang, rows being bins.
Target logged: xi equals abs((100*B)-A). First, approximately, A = 3.8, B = 0.40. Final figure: 36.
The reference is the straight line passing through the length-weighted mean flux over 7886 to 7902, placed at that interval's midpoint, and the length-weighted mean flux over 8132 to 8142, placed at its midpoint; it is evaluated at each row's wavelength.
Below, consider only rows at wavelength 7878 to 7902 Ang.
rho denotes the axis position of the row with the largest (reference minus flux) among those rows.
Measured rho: 7900 Ang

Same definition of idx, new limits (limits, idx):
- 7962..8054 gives 14.7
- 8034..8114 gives 14.6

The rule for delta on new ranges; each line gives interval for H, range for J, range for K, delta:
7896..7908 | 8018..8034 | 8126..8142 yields 10.2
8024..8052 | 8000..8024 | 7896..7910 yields 2.5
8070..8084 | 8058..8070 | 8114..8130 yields 6.7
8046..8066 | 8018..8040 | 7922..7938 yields 3.7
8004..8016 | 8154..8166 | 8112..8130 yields 1.8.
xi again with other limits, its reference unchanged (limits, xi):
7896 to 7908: 15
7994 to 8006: 63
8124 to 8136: 36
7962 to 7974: 11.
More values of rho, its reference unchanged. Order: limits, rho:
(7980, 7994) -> 7990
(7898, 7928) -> 7924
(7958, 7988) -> 7969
